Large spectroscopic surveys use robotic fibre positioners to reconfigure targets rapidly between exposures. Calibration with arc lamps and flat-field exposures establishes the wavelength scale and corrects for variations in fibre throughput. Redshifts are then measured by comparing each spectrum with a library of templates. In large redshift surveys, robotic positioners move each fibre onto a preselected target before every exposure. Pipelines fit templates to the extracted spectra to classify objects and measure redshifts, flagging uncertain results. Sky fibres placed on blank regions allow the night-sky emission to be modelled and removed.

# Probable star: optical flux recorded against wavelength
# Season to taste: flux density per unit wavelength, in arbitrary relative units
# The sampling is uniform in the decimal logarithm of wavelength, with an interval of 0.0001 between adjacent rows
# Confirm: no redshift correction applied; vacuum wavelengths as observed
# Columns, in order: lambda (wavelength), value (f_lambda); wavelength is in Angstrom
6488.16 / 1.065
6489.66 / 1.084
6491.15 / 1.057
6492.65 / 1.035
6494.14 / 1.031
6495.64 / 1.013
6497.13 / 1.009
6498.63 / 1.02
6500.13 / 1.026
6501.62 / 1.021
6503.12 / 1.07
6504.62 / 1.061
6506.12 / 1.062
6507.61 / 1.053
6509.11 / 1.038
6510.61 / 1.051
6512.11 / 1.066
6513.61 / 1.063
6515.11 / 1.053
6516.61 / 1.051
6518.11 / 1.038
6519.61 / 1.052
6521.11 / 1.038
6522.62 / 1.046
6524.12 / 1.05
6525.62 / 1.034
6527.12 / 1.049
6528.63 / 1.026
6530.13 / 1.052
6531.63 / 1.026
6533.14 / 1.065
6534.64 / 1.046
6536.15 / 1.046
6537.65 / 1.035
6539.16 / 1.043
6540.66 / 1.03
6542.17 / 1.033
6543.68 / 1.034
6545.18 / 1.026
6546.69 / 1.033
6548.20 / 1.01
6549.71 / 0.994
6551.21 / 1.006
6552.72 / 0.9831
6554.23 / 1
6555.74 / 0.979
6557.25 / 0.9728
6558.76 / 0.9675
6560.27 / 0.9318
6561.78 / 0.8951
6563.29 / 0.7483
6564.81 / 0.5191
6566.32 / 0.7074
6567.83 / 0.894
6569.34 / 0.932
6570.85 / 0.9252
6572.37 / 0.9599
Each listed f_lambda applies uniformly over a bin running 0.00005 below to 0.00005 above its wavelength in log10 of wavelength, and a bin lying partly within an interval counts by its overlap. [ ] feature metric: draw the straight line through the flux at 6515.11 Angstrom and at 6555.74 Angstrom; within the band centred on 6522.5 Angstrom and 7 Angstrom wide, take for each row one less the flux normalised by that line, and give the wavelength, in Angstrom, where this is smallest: 6524.12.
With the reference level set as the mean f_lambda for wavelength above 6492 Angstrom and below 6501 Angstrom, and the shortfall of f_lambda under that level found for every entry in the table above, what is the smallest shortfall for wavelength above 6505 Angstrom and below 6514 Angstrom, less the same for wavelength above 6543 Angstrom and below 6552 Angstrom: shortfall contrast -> -0.03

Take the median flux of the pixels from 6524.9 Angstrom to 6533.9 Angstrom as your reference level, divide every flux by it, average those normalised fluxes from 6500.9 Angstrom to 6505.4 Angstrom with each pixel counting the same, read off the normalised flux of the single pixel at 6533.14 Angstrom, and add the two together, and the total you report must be 2.03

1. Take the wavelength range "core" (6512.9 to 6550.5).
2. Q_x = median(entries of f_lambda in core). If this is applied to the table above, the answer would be 1.04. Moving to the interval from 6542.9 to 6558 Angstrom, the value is 1.00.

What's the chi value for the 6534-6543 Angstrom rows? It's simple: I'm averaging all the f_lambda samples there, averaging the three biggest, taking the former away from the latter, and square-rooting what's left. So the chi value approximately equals 0.08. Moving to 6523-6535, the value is 0.11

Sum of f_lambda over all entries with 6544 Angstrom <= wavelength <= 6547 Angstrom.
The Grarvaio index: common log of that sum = 0.314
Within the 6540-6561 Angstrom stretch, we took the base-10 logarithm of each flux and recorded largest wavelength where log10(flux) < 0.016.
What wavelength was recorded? 6560.27 Angstrom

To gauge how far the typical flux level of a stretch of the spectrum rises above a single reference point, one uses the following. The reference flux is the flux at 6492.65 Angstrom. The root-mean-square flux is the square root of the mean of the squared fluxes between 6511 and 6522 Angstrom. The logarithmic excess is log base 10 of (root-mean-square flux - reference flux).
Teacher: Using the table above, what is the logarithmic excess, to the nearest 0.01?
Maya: -1.78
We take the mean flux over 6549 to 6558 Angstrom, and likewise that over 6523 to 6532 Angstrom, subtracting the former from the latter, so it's 0.05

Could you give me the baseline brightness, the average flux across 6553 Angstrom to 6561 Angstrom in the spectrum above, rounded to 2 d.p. 0.97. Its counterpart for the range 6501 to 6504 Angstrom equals 1.05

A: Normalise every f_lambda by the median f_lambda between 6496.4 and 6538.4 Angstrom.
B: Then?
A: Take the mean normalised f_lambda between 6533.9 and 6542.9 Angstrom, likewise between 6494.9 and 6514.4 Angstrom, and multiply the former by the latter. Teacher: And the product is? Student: 0.99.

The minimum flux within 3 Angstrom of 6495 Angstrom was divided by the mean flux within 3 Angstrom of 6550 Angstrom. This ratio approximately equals 1.01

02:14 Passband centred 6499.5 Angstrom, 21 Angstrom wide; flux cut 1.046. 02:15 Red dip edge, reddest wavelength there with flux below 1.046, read 6509.11 Angstrom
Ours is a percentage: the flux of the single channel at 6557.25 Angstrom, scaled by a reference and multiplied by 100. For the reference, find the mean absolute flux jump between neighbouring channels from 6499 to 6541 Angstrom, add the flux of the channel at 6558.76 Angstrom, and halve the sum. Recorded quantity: 198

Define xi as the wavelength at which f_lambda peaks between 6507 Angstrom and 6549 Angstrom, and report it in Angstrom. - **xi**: 6512.11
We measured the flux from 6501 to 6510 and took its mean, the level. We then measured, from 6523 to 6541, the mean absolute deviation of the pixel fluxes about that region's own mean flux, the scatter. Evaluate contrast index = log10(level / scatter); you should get 2.04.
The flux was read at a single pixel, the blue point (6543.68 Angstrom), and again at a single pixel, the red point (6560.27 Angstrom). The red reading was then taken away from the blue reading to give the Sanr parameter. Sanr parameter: 0.10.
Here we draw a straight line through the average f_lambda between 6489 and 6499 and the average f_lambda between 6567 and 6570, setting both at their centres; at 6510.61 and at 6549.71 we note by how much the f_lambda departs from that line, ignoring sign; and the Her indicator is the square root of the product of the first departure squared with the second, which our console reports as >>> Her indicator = 0.010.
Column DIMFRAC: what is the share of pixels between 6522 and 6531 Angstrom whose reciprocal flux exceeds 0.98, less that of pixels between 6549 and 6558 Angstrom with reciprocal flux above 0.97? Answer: -1.0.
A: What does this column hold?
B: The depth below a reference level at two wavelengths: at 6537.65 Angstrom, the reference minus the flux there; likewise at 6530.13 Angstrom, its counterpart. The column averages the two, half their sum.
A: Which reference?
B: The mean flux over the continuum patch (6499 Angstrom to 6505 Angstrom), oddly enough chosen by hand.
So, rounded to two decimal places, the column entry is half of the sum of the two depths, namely 0.00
